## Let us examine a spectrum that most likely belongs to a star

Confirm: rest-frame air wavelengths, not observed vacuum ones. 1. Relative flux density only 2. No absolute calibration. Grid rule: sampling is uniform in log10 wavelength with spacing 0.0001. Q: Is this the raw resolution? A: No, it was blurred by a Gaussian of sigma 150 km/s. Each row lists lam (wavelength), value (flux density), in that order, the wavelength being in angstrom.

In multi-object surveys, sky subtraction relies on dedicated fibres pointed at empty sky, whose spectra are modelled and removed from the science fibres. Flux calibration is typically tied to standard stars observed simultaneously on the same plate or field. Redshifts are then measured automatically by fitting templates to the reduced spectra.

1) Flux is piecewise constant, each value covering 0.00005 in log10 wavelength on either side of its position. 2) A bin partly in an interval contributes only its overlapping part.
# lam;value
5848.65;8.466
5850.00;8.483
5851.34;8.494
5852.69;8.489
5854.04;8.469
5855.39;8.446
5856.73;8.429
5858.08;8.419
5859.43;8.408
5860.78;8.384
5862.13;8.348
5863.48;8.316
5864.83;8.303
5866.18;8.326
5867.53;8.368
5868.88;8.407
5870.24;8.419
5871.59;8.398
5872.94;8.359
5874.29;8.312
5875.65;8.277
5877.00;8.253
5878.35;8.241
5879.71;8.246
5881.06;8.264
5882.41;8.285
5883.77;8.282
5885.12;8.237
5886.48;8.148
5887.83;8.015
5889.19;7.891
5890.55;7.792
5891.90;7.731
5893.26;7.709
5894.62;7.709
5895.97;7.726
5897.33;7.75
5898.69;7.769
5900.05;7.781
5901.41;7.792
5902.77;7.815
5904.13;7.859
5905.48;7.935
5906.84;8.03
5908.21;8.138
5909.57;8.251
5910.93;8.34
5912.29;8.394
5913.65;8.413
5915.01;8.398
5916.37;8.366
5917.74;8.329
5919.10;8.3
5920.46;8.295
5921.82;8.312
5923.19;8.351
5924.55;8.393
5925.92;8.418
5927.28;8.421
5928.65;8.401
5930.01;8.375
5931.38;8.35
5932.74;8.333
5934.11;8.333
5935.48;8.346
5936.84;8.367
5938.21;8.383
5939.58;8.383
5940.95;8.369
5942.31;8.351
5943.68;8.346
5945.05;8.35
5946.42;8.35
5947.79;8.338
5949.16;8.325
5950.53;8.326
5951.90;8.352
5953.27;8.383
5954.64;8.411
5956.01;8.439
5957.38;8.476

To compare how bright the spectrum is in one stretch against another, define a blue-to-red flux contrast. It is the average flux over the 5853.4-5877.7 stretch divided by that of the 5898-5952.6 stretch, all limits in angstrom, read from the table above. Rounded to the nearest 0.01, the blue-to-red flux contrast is 1.01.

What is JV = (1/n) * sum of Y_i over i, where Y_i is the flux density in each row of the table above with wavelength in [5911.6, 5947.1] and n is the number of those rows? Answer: 8.36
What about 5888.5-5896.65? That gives 7.76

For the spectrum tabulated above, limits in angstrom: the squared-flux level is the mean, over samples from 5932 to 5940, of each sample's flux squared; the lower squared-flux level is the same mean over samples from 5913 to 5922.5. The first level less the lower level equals 0.2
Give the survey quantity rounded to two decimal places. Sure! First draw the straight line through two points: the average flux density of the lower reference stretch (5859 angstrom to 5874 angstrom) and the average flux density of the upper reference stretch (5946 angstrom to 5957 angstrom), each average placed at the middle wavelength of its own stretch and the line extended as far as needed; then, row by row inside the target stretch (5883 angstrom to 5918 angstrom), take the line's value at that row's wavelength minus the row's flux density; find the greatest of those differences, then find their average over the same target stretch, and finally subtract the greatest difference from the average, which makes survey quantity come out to -0.31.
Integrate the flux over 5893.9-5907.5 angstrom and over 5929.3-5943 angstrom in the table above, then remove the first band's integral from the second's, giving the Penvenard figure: 8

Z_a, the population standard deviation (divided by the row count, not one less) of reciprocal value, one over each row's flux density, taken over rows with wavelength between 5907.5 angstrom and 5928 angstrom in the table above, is 0.0011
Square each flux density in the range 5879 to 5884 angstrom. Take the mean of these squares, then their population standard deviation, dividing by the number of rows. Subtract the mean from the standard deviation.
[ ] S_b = -68.1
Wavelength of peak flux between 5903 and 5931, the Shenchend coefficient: 5927.28 angstrom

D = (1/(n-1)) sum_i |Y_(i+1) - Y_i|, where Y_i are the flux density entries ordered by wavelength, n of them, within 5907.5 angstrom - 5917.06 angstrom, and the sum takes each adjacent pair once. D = 0.054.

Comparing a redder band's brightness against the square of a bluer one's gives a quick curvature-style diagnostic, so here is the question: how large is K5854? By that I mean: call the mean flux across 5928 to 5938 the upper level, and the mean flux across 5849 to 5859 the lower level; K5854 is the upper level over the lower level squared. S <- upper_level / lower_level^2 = 0.117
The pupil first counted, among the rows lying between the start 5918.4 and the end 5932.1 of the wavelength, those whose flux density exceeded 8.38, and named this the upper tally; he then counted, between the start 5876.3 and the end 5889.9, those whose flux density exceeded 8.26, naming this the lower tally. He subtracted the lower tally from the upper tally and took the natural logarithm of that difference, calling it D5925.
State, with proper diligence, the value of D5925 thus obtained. 0.0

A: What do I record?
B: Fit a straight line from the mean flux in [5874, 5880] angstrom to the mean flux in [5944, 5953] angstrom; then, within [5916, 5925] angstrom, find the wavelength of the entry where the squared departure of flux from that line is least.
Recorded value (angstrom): 5921.82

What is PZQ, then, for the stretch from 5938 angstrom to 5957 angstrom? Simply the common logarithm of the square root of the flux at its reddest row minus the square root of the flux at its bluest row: -2.0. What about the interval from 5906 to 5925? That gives -1.2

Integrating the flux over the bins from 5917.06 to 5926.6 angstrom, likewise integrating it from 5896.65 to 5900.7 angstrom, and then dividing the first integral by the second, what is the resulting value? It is 2.5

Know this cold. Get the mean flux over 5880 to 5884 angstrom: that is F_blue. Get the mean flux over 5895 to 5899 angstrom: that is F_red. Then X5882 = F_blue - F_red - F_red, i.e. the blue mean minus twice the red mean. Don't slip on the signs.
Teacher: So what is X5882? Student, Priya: -7.22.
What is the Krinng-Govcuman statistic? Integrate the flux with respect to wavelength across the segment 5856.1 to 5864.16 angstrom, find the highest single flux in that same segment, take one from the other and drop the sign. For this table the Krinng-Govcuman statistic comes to 59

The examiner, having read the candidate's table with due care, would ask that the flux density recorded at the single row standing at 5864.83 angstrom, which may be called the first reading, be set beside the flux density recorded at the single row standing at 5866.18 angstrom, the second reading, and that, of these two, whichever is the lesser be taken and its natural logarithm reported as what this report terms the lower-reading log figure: 2.12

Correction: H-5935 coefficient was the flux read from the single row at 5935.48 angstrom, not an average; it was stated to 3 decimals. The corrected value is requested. 8.346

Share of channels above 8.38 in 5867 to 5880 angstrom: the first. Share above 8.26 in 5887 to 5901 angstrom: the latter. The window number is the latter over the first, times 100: 0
